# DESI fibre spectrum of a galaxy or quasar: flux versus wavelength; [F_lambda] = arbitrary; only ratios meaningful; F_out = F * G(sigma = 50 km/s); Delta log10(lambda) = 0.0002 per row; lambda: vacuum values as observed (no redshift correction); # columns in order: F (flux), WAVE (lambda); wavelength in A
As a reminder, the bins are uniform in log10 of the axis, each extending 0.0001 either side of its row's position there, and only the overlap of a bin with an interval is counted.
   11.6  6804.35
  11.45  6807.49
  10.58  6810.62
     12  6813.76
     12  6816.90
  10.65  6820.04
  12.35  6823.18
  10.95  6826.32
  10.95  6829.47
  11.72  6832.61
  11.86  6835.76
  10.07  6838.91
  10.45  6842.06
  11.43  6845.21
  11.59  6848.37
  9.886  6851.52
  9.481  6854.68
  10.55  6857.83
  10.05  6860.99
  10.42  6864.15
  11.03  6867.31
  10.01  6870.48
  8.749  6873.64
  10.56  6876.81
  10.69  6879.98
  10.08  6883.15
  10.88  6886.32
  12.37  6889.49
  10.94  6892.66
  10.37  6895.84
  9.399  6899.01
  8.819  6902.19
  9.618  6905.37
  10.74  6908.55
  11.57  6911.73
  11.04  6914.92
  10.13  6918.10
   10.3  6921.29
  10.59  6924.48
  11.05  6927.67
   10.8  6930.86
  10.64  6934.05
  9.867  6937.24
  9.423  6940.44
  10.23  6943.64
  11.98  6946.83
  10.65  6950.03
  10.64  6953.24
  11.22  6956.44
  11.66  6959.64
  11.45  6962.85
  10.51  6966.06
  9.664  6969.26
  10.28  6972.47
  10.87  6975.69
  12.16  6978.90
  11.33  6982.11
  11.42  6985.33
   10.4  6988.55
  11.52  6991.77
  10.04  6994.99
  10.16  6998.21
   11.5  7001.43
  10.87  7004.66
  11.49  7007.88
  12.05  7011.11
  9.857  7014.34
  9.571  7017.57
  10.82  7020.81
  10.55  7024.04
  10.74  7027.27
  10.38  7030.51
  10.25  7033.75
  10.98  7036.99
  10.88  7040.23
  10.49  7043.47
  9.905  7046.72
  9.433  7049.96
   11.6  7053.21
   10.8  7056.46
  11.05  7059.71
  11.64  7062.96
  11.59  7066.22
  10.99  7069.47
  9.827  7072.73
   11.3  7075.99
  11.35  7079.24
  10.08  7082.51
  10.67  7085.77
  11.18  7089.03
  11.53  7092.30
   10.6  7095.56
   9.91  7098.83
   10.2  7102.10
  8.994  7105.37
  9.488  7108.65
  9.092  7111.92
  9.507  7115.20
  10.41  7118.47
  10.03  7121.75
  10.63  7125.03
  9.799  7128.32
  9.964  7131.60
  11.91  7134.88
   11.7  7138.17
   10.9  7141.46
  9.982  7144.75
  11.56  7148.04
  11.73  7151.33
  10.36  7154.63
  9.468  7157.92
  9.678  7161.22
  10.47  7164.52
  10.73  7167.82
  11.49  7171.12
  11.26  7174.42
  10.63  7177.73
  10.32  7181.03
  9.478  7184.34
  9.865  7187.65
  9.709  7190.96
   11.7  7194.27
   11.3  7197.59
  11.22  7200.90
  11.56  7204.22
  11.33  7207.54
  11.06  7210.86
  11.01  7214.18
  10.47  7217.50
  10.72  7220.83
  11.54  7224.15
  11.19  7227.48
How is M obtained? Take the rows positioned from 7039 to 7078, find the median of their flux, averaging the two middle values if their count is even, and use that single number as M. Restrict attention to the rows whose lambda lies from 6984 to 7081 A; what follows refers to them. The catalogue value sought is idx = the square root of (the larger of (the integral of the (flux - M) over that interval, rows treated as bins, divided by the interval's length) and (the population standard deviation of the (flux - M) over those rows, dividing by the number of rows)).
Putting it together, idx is 0.82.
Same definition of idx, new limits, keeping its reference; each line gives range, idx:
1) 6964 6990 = 0.86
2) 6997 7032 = 0.84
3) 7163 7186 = 0.78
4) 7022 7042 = 0.51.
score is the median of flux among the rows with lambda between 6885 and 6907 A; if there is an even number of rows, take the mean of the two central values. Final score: 10.4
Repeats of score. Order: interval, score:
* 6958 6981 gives 10.9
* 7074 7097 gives 11.2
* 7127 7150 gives 10.9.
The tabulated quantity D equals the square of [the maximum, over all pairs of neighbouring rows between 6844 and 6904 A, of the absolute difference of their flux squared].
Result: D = 1339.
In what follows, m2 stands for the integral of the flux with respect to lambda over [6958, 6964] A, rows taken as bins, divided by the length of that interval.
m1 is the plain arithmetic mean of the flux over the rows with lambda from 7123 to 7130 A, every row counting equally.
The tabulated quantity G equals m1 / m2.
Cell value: 0.88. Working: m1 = 10.2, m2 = 11.6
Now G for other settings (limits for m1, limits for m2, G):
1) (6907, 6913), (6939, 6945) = 1.14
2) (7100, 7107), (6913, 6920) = 0.90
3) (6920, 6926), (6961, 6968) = 0.95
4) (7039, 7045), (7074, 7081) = 0.95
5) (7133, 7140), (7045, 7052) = 1.21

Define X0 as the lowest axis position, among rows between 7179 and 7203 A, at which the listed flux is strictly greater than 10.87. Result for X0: 7194.27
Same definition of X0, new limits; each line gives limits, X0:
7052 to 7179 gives 7053.21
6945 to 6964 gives 6946.83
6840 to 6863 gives 6845.21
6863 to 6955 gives 6867.31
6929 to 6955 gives 6946.83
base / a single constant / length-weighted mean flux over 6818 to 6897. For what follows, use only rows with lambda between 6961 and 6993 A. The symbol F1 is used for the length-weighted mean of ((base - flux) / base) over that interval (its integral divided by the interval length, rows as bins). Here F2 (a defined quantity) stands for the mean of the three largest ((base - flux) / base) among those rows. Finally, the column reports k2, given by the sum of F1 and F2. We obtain 0.04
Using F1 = -0.021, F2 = 0.06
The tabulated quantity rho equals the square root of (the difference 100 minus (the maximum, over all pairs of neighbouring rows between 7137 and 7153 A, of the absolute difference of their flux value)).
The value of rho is 9.92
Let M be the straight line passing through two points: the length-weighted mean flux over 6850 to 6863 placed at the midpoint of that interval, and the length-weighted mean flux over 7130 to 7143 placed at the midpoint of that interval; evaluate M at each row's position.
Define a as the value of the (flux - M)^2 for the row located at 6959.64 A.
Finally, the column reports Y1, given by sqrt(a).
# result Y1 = 1.24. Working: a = 1.54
